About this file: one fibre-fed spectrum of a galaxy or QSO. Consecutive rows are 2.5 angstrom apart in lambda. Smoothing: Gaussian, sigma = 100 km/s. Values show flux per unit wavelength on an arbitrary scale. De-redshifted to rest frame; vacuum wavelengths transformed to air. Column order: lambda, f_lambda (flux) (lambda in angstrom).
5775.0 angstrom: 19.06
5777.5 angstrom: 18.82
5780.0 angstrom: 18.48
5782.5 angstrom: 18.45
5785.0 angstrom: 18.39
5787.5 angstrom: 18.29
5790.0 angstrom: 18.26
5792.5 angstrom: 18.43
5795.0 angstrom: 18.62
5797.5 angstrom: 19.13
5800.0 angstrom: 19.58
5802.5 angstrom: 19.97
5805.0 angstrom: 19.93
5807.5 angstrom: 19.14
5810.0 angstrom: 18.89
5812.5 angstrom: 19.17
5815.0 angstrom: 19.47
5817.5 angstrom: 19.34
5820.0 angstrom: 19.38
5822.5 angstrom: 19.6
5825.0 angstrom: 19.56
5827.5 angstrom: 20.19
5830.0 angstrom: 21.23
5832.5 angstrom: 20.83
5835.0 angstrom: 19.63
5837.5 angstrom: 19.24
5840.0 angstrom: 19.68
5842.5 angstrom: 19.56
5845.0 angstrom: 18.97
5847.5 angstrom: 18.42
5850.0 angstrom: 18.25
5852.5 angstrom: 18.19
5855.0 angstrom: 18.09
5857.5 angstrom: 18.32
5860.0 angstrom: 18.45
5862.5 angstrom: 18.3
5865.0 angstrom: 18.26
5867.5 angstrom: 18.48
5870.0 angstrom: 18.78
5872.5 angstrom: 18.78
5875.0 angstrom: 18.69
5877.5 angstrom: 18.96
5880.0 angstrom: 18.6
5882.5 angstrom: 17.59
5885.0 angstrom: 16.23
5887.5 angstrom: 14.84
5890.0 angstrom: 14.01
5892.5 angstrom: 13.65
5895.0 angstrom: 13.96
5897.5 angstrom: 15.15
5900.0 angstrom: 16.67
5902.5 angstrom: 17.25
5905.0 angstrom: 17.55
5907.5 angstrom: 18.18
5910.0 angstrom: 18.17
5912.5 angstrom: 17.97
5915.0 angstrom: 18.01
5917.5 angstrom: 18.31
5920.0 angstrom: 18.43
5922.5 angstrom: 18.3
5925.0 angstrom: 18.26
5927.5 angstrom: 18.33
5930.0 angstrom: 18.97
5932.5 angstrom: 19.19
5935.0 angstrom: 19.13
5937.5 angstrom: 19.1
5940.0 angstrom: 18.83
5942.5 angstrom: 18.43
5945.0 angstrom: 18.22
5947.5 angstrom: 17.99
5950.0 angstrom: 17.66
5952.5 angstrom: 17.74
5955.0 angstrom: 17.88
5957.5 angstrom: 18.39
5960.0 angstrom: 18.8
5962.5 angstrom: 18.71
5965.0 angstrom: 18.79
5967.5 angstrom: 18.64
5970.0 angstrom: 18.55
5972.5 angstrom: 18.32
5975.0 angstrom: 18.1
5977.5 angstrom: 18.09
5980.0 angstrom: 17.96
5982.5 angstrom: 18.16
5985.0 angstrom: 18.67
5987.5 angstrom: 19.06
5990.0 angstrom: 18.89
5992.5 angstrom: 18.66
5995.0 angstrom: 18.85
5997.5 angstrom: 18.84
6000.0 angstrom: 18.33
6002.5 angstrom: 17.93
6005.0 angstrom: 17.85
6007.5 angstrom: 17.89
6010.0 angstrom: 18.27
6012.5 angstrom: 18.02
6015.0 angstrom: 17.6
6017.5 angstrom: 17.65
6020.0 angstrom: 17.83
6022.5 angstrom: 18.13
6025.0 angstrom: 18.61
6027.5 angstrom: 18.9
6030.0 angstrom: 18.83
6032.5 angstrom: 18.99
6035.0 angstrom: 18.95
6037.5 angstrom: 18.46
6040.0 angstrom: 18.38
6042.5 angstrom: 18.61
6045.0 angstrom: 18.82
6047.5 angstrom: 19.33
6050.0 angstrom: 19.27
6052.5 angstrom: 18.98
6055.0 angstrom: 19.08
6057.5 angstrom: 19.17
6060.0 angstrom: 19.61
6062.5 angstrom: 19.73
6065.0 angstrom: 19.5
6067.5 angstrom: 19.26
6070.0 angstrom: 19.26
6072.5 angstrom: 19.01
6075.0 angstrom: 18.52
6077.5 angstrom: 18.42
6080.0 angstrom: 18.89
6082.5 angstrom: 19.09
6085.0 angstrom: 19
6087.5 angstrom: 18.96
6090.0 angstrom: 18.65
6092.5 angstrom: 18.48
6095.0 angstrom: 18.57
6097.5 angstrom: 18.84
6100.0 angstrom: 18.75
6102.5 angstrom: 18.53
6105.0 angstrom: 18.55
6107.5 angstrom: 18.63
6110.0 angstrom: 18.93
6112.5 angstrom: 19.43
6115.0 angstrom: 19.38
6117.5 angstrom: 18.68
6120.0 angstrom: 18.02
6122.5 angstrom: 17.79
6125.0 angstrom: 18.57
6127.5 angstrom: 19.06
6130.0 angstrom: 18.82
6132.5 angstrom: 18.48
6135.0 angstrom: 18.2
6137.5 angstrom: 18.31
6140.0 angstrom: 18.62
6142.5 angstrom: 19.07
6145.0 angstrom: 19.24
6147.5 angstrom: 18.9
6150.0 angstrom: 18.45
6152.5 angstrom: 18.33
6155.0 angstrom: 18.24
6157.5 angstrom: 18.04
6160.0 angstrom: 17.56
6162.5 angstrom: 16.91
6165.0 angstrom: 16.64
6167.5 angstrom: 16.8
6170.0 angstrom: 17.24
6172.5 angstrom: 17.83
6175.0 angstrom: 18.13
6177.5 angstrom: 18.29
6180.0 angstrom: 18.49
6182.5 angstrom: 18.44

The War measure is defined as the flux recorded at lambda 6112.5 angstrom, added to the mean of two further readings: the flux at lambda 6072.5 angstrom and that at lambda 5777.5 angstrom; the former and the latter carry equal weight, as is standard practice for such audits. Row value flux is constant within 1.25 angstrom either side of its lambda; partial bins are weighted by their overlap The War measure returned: 38.3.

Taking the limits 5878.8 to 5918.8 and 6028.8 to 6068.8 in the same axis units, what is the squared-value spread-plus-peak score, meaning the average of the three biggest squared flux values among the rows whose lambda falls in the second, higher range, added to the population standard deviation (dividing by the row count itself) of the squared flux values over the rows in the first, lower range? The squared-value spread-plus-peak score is 439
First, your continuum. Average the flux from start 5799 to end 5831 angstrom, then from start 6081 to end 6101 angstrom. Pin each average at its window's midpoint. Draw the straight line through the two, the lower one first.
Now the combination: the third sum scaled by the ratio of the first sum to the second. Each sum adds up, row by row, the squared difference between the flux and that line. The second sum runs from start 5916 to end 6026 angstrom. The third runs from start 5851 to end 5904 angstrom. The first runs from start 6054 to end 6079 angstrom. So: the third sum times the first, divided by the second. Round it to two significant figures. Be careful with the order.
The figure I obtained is 11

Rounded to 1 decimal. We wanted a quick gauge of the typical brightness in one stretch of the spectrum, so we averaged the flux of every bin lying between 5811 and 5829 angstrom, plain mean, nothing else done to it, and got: 19.5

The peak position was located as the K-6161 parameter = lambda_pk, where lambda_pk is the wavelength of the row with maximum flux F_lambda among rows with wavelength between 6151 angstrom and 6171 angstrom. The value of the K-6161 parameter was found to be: 6152.5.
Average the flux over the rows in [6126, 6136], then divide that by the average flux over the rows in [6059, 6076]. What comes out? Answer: 0.967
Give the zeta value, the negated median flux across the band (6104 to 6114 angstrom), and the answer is -18.8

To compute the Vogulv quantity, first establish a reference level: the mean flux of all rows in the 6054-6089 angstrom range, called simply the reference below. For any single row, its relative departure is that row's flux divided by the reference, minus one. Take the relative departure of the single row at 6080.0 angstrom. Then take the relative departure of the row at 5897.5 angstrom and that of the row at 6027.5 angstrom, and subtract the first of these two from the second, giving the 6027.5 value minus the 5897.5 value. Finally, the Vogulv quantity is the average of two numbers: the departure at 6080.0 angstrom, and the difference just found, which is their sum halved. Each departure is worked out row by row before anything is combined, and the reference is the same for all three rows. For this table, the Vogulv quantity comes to 0.09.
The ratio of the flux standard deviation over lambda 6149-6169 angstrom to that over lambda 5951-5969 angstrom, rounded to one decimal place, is 1.7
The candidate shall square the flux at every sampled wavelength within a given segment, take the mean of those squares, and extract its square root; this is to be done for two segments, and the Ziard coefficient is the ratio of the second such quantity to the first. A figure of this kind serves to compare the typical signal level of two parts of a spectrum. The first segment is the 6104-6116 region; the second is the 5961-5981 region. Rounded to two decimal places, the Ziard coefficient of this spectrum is 0.97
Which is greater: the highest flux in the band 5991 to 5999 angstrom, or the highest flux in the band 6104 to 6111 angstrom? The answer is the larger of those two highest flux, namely 18.9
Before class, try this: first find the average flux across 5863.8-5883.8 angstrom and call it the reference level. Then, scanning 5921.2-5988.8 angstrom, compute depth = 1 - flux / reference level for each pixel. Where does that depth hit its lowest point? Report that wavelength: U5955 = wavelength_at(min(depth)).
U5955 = 5932.5 angstrom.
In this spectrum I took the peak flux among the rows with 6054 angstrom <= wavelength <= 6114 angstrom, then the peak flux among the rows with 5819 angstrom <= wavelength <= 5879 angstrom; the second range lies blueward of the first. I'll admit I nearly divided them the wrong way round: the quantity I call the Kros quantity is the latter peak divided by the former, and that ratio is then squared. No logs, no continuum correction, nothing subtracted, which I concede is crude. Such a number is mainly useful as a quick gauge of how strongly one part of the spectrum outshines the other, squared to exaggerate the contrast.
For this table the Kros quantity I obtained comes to 1.16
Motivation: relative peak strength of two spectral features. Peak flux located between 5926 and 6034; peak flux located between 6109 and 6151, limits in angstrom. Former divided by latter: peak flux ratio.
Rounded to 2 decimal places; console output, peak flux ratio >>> 0.99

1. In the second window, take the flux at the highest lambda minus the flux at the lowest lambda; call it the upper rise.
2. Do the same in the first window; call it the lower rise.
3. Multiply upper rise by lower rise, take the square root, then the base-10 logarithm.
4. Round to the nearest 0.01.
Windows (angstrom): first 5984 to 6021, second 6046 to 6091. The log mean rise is -0.12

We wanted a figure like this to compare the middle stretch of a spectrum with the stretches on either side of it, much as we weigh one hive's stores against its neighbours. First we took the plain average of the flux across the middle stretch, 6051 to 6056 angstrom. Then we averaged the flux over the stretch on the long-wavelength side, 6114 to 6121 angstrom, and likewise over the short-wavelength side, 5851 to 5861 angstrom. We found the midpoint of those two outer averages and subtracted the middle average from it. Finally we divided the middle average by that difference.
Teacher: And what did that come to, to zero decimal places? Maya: -34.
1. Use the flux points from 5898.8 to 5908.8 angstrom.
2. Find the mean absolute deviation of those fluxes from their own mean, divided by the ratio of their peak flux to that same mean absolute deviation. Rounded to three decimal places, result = 0.011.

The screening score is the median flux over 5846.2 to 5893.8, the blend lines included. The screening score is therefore 18.3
